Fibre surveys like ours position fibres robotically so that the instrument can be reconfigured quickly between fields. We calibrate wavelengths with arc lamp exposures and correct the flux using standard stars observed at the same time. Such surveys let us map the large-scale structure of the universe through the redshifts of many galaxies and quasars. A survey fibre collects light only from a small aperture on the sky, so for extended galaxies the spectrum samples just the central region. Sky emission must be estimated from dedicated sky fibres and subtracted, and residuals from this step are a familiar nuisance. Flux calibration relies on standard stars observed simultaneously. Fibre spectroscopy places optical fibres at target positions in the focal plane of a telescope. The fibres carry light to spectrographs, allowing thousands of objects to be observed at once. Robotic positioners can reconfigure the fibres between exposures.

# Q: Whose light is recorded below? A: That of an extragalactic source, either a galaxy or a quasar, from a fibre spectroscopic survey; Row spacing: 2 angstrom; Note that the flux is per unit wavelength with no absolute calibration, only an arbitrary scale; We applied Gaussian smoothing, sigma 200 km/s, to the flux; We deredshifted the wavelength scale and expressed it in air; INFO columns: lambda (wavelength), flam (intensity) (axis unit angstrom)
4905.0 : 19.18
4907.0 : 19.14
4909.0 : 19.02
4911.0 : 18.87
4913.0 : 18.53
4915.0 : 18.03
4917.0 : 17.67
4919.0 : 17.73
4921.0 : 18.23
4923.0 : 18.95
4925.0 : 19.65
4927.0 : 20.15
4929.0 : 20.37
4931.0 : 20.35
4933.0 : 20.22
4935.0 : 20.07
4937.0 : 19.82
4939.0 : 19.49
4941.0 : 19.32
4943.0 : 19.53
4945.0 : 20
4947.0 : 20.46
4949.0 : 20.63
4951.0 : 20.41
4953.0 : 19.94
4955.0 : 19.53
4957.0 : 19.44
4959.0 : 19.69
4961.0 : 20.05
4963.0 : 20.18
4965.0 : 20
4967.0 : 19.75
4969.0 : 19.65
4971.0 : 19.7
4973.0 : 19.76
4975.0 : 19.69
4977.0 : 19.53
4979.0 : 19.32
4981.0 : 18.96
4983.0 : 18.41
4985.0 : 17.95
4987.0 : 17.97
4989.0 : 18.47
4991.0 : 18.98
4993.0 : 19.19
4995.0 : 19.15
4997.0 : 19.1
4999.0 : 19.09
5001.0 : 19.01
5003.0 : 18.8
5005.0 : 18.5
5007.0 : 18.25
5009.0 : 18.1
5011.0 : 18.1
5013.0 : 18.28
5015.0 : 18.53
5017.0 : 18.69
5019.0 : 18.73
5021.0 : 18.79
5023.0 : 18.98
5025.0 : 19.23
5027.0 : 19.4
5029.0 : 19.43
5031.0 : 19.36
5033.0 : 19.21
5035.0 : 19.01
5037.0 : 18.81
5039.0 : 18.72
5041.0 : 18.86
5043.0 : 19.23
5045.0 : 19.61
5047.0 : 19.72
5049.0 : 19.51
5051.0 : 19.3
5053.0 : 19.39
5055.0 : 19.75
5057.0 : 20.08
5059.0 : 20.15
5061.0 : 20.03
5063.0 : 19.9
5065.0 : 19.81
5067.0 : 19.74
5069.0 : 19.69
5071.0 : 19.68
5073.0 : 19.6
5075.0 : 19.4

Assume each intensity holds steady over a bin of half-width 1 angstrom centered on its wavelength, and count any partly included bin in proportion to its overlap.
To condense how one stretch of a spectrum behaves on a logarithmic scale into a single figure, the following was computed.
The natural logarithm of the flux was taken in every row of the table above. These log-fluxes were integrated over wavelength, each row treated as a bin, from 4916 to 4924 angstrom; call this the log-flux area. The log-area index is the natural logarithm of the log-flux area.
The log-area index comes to 3.14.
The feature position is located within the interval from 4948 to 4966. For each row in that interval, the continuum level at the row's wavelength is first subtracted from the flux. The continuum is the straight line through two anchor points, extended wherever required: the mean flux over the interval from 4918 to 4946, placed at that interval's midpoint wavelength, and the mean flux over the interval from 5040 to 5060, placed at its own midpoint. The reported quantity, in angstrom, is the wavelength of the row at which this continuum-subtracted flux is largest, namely 4949.0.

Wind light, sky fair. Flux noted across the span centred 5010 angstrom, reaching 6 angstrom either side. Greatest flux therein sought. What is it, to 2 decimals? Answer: 18.53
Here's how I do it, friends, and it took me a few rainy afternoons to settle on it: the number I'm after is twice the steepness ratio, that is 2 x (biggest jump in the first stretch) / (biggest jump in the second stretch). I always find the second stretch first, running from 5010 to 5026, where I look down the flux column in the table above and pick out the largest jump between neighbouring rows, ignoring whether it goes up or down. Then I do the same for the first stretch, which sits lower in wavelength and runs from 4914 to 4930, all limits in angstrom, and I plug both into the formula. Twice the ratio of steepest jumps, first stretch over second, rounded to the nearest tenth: 5.8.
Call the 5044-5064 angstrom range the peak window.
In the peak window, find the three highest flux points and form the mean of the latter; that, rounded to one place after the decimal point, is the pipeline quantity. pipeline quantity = 20.1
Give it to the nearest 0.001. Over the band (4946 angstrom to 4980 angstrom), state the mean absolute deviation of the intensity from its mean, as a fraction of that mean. 0.015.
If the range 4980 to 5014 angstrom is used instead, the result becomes 0.022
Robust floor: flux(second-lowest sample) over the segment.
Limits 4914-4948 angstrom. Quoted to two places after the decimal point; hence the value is 17.73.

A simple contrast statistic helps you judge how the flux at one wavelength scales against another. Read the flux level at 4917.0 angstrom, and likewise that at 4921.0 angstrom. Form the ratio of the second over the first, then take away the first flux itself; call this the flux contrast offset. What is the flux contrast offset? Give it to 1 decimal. -16.6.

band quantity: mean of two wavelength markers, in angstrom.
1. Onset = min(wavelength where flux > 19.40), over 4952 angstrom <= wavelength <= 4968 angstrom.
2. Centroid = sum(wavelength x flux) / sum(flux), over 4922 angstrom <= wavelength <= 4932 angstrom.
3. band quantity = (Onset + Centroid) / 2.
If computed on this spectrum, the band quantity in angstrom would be 4940.0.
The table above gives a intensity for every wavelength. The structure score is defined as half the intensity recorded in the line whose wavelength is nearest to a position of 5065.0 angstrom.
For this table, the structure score 9.9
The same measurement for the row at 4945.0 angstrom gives 10.0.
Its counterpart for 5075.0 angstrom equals 9.7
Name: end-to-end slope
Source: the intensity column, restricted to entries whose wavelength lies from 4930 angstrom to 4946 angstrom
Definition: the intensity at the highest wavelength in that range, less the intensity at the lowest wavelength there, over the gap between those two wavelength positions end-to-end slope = -0.025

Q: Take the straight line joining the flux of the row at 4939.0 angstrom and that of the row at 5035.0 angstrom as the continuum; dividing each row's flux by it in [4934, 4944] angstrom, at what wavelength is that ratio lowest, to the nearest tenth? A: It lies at 4941.0 angstrom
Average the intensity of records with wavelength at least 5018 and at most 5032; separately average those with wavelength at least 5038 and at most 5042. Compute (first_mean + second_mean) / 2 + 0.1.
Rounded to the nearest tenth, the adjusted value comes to 19.1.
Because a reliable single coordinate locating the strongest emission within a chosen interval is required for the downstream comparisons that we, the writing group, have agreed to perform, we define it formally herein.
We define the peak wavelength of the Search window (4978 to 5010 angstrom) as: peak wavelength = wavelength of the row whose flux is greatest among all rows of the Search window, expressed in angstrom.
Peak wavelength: 4979.0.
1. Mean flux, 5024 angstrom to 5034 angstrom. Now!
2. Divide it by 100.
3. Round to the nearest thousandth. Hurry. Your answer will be 0.193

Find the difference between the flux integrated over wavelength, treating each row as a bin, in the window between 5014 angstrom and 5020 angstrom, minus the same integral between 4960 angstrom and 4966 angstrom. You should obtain -8.6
